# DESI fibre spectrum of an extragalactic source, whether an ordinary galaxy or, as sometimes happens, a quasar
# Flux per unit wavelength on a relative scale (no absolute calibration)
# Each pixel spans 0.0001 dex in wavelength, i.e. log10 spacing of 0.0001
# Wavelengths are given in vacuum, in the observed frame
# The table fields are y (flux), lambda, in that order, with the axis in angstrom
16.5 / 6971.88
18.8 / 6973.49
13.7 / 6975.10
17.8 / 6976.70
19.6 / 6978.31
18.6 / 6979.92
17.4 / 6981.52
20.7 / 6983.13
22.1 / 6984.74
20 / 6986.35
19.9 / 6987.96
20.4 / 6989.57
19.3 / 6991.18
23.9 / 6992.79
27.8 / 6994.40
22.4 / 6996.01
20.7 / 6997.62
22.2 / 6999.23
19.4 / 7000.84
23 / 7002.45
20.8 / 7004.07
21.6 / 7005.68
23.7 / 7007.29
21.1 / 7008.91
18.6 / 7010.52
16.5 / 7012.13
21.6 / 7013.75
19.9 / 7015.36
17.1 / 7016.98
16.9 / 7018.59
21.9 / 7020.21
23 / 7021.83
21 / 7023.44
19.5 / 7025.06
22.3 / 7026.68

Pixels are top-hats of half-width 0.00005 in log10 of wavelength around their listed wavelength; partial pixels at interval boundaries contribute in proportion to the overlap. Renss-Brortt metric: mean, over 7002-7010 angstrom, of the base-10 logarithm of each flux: 1.34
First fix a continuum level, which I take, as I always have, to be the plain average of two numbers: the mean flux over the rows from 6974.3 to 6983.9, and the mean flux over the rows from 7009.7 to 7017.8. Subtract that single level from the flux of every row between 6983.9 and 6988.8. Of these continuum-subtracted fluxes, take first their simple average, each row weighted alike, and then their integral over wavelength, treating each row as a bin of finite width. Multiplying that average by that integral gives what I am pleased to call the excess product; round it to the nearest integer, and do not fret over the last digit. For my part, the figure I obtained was 26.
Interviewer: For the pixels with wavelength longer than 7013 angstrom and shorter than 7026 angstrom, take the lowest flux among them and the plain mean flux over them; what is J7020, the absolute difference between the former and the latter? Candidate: 3.2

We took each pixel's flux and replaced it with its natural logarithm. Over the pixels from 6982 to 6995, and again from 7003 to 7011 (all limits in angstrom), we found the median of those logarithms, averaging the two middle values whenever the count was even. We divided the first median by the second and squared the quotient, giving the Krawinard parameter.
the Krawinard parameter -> 0.98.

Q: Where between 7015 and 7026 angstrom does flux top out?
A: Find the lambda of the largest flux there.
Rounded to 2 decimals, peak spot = 7021.83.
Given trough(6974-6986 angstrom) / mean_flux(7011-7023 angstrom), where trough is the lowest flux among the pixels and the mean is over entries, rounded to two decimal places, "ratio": 0.70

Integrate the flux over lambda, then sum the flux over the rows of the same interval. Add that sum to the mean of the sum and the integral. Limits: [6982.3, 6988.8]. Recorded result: 191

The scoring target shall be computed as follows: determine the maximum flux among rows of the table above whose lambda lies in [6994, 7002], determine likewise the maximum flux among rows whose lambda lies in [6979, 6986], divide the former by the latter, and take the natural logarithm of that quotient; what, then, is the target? 0.23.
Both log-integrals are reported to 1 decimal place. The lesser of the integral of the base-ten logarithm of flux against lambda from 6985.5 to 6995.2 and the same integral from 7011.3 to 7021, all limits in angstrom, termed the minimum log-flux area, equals 12.4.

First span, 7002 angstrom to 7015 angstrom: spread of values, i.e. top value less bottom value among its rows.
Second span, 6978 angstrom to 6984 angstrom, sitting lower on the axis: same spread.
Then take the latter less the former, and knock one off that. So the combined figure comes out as -4.9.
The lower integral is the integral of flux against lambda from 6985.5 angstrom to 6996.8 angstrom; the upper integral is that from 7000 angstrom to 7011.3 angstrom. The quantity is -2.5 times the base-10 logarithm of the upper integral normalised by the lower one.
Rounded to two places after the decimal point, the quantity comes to 0.04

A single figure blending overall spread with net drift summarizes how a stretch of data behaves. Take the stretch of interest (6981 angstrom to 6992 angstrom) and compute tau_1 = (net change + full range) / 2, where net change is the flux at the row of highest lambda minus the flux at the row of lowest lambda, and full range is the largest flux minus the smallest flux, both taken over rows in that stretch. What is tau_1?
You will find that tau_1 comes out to 3.3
